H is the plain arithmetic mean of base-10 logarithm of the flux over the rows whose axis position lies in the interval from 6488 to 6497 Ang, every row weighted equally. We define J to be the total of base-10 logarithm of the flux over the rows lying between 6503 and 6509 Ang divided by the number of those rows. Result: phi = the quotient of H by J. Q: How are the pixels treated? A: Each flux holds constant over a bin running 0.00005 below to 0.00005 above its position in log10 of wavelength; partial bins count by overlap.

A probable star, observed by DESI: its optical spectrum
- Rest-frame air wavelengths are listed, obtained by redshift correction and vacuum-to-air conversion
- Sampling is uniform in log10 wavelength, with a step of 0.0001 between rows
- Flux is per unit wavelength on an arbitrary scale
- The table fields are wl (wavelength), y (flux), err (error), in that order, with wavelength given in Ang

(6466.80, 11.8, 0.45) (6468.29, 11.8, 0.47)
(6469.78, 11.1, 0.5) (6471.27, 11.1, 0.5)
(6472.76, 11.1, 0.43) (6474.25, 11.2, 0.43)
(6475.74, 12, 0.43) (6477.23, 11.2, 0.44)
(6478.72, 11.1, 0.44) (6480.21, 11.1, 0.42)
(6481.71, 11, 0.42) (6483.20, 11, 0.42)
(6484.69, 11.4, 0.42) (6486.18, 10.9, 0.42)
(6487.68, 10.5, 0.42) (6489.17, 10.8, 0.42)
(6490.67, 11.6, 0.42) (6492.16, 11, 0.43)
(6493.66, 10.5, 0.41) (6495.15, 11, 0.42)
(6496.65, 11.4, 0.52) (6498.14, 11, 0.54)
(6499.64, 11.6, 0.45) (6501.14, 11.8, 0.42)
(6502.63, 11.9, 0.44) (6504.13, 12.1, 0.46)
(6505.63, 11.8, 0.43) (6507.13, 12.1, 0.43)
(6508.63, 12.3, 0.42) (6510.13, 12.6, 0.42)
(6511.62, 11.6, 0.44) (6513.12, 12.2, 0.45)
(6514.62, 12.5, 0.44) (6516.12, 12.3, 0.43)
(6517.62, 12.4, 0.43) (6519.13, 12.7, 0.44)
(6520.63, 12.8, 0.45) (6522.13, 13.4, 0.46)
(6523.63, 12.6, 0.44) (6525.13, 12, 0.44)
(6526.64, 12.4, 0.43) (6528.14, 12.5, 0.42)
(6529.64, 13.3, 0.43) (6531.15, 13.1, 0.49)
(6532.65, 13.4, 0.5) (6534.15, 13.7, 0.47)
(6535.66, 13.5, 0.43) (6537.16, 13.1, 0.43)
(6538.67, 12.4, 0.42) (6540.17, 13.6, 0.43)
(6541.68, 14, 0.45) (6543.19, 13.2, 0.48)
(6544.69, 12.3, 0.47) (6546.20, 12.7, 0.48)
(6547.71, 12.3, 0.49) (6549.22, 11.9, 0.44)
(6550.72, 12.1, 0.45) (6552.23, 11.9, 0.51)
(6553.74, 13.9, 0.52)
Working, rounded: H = 1.04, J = 1.08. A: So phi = 0.96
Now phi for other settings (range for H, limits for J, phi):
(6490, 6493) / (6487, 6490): 1.02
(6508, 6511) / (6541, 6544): 0.97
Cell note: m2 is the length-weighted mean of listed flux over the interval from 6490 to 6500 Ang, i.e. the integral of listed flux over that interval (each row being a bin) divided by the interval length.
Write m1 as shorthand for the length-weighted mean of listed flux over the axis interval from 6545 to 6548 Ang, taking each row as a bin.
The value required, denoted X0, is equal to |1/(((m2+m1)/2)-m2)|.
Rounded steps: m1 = 12.5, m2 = 11.1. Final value 1.5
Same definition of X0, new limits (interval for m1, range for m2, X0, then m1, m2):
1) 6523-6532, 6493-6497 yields 1.2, 12.7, 10.9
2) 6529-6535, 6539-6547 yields 7.8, 13.4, 13.1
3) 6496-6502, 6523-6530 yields 1.9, 11.5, 12.5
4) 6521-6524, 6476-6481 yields 1.1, 13.0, 11.2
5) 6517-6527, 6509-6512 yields 5.1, 12.6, 12.2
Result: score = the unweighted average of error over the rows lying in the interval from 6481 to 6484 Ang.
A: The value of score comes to 0.420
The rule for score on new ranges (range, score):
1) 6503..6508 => 0.440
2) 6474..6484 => 0.429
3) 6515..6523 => 0.442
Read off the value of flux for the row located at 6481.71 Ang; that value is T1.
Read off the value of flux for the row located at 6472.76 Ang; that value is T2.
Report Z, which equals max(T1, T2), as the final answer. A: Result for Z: 11.1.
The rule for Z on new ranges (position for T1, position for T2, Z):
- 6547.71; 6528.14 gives 12.5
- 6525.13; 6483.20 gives 12.0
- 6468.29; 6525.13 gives 12.0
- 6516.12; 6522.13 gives 13.4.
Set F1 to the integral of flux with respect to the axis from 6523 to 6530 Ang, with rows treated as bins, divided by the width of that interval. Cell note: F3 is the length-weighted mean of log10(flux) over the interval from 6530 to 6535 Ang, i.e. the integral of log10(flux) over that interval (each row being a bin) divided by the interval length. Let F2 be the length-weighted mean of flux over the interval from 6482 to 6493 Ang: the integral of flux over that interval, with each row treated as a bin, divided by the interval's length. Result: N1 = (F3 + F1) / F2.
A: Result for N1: 1.24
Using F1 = 12.5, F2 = 11.0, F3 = 1.13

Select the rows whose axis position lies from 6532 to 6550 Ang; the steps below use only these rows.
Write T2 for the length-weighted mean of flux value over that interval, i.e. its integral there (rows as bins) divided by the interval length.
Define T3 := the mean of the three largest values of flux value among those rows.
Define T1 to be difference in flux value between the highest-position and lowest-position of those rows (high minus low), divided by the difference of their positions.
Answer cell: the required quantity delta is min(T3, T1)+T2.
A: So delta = 12.9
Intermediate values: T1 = -0.09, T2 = 13.0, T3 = 13.8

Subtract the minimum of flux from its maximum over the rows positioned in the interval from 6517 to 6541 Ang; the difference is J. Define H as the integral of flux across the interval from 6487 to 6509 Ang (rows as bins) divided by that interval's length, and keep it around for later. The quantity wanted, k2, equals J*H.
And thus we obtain 19.4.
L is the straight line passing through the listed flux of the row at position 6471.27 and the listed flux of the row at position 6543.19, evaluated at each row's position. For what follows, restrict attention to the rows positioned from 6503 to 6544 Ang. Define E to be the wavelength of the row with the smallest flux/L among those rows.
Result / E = 6511.62 Ang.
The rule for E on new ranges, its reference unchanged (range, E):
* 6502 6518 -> 6511.62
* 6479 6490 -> 6487.68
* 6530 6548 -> 6547.71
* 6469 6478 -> 6477.23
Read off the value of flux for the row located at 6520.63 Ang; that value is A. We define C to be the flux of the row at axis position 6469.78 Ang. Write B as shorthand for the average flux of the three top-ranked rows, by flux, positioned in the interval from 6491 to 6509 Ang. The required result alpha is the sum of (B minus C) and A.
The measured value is 13.9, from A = 12.8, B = 12.2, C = 11.1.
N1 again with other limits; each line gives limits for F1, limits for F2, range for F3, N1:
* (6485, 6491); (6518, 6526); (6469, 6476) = 0.95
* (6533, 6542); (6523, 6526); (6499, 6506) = 1.18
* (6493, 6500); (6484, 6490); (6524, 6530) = 1.12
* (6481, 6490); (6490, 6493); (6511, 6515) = 1.07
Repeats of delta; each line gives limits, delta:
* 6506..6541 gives 12.8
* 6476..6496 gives 11.0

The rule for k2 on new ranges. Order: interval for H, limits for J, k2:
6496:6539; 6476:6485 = 5.0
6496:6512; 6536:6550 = 24.9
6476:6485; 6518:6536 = 19.0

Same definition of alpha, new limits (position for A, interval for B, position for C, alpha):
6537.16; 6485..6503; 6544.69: 12.6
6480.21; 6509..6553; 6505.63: 13.1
